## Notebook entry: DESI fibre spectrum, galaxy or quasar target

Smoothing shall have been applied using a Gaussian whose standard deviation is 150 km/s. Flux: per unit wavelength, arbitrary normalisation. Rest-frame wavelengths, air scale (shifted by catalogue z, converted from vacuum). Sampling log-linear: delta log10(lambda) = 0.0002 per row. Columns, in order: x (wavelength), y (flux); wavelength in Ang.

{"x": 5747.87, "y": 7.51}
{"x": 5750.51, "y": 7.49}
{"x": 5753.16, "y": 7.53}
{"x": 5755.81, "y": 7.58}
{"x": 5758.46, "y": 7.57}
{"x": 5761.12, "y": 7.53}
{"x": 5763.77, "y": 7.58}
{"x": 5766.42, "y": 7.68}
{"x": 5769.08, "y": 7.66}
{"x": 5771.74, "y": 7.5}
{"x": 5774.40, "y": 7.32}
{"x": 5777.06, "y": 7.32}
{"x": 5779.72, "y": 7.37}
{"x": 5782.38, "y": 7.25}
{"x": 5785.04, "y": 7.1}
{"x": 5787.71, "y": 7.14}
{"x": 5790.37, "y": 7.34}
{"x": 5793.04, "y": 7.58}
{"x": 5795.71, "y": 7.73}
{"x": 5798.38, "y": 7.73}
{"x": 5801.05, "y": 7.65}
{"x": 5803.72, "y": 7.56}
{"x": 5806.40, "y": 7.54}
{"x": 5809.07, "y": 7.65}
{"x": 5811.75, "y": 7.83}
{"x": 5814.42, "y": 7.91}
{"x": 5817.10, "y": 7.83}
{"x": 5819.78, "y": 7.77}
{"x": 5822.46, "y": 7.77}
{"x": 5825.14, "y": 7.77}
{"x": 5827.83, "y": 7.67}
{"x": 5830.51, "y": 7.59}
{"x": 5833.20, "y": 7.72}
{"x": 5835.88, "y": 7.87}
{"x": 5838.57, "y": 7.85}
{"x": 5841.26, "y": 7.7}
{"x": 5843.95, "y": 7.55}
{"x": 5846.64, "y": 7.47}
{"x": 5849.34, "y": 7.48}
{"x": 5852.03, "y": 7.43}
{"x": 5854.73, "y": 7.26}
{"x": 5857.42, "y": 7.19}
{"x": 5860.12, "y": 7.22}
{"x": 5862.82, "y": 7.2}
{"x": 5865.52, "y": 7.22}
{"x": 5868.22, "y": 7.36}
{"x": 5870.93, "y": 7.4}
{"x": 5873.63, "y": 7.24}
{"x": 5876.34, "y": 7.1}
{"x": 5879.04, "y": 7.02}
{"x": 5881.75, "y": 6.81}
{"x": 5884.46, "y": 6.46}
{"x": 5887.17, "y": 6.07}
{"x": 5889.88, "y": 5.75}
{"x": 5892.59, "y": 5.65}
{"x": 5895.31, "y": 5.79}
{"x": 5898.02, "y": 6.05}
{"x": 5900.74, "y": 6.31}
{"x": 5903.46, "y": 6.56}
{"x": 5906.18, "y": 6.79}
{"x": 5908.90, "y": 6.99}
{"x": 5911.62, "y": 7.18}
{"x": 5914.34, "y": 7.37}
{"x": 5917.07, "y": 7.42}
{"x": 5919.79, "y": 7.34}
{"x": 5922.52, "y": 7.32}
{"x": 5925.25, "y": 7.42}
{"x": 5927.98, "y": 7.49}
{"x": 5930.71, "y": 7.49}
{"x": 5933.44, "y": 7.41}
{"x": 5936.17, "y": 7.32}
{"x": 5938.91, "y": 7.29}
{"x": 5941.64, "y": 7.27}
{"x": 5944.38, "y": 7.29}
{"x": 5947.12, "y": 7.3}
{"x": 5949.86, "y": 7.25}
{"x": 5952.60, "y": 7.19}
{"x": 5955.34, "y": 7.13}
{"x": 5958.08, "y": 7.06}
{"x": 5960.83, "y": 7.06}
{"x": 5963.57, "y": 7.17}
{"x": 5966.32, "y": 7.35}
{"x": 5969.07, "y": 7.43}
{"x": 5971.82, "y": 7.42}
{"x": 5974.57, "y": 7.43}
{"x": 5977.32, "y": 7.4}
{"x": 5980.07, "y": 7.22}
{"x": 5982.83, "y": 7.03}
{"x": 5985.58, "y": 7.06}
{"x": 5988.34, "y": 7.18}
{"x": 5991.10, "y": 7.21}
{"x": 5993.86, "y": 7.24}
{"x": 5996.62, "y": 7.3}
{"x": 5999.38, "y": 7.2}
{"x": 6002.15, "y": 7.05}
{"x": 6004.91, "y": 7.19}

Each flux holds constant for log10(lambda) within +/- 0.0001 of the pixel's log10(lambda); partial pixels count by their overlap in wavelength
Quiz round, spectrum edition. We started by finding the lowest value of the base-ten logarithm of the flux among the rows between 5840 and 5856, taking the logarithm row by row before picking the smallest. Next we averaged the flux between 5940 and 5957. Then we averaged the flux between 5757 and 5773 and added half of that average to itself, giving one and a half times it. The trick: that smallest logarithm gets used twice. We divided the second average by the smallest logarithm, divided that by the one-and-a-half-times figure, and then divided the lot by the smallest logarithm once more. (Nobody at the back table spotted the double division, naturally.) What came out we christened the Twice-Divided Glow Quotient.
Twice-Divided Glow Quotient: 0.858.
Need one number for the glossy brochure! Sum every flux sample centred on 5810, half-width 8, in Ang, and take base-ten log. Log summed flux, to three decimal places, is 1.666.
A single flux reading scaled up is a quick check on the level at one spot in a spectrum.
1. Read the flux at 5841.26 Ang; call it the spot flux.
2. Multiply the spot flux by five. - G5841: 38.5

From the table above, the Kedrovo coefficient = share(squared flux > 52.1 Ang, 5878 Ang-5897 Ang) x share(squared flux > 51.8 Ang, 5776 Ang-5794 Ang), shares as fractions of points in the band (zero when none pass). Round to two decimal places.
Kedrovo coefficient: 0.00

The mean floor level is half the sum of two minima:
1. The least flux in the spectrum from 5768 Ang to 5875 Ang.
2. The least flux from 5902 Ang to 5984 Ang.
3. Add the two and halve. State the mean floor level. 6.83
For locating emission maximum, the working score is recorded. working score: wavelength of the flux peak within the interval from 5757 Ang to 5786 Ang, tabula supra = 5766.42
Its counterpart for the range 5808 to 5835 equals 5814.42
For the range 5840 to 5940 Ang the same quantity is 5841.26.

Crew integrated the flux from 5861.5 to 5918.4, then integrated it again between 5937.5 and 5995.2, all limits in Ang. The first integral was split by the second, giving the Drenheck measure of 0.92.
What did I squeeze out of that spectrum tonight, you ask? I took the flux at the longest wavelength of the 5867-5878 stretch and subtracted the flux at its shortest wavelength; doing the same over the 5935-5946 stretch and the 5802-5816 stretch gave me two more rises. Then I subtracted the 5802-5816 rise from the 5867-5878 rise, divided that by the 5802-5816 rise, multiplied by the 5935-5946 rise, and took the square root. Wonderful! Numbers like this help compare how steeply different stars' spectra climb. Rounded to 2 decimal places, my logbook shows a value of 0.23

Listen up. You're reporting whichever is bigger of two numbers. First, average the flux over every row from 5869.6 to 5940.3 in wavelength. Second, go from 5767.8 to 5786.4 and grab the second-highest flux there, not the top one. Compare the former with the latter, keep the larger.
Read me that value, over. 7.50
